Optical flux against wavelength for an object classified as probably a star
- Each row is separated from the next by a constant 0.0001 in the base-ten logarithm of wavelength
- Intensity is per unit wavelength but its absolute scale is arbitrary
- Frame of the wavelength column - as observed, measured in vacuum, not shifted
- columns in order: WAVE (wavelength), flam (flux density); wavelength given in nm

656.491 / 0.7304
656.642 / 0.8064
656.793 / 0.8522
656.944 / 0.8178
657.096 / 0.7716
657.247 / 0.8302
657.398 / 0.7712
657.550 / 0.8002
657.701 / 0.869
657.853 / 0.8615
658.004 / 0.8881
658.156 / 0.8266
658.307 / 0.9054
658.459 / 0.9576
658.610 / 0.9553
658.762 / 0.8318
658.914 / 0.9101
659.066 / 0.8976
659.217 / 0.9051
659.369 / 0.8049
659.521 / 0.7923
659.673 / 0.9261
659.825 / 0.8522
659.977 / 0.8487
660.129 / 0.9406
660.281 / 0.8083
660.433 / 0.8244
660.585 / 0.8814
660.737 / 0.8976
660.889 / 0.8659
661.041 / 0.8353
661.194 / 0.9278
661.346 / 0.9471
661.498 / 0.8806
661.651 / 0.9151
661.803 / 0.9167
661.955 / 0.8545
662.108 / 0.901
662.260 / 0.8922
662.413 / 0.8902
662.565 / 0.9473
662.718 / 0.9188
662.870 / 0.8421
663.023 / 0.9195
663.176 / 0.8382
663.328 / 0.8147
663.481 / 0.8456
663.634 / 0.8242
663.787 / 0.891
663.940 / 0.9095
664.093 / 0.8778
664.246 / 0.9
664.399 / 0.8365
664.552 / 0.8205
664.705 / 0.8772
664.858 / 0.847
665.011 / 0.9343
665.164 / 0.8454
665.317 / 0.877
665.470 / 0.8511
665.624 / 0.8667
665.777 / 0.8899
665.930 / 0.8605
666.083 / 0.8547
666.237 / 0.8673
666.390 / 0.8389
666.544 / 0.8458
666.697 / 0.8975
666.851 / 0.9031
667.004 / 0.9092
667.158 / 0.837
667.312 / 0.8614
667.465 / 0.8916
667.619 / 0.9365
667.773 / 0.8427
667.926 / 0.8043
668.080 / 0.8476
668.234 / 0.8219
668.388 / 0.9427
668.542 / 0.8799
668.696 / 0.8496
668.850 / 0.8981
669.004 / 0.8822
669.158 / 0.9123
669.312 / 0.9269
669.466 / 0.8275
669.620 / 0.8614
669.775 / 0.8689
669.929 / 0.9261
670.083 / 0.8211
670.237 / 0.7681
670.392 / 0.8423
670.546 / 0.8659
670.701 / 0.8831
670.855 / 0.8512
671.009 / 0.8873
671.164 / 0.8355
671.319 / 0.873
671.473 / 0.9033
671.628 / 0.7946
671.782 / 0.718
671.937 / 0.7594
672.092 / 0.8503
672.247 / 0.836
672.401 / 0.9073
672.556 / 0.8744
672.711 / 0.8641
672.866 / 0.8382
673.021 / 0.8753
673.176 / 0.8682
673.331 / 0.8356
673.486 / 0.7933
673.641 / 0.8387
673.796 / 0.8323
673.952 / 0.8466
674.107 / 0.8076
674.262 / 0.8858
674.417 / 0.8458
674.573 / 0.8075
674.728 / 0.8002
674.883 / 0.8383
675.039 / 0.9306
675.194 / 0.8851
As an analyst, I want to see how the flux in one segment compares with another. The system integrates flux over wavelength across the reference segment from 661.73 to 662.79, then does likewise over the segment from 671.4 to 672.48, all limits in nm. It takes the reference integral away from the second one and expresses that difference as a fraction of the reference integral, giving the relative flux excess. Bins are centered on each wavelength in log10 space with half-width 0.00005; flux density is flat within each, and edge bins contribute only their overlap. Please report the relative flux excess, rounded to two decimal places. -0.07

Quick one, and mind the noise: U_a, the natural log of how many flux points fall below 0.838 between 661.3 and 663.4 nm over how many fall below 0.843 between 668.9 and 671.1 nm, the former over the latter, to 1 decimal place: -1.4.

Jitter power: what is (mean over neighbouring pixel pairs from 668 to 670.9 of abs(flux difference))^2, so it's 0.0022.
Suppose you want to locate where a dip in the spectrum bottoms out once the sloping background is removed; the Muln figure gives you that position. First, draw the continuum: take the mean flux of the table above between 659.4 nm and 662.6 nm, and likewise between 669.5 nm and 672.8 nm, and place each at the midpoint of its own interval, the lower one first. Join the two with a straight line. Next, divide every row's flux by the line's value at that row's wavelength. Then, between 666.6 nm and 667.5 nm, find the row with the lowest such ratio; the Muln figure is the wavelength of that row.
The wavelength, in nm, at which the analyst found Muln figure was 667.158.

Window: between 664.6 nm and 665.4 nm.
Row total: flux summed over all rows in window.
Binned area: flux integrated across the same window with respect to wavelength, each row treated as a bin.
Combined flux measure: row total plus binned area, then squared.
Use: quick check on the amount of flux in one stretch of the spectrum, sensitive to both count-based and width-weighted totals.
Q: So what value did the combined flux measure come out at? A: 26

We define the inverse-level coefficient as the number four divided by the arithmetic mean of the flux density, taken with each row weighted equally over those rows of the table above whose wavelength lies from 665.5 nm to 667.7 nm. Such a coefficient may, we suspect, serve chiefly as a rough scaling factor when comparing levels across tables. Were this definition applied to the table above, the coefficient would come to 4.57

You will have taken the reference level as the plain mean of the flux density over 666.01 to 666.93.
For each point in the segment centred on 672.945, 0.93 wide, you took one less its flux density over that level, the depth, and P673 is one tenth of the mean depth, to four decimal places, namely 0.0010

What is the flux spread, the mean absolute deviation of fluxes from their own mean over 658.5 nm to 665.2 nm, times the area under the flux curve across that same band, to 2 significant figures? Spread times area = 0.22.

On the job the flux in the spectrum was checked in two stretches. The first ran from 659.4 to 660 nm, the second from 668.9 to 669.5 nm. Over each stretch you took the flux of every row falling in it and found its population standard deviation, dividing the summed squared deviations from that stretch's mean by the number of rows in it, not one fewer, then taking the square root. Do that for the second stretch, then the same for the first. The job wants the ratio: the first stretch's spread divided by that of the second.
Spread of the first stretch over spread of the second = 1.2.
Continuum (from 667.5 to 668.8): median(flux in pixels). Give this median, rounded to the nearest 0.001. 0.849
